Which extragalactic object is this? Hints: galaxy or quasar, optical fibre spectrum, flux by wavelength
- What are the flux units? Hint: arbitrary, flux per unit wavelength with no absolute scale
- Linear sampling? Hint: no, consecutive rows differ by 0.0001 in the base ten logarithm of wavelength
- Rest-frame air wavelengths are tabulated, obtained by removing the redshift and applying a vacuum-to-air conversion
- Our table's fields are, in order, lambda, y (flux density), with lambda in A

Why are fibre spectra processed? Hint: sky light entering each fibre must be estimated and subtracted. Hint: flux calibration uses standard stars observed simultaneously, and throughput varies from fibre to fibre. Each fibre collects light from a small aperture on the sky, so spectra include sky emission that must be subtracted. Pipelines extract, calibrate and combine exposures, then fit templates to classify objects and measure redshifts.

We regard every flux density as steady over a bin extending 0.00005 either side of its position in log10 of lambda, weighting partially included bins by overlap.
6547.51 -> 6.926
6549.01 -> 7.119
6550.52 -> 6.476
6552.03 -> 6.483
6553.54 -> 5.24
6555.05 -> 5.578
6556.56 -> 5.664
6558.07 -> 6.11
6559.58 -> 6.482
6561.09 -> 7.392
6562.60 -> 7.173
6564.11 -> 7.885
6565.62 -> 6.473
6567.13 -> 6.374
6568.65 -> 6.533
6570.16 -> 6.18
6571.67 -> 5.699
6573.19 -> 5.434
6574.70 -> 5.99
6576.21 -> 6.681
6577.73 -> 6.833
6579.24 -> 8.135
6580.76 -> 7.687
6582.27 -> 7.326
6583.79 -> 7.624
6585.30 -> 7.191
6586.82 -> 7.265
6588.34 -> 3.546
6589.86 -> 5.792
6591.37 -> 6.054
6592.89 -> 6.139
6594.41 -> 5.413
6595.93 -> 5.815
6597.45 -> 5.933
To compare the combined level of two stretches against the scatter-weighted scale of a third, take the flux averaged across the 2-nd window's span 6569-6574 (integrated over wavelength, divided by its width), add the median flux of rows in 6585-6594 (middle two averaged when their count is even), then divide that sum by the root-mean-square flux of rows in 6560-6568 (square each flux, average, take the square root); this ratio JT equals 1.7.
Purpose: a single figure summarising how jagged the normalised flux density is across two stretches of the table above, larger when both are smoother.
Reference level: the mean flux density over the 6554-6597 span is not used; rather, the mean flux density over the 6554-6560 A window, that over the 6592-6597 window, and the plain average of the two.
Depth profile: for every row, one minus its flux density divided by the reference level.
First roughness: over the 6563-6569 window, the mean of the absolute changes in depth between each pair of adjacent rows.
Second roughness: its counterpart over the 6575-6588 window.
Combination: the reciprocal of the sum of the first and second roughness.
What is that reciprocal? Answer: 5.9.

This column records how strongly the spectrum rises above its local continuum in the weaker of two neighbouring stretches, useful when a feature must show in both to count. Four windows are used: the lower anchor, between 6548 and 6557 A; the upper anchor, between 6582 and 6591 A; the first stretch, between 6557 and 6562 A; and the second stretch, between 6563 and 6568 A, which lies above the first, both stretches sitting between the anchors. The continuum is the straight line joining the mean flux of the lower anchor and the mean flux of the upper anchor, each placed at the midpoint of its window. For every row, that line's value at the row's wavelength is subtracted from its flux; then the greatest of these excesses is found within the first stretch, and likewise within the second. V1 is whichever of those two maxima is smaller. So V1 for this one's 1.2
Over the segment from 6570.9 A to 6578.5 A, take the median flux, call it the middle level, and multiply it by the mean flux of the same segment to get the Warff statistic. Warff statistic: 37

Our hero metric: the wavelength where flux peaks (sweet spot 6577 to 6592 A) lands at 6579.24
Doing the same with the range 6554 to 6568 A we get 6564.11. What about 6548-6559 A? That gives 6549.01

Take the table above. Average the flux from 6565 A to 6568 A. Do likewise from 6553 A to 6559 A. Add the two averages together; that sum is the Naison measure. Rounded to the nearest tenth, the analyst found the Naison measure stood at 12.1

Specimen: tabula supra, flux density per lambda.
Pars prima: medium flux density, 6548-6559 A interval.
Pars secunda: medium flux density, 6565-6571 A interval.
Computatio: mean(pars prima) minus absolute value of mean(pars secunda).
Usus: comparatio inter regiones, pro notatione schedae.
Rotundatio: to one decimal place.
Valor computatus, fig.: -0.3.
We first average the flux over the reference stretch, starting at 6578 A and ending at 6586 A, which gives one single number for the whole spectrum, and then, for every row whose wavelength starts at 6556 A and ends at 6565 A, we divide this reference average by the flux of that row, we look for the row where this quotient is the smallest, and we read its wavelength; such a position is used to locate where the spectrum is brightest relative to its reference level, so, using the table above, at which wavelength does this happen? 6564.11 A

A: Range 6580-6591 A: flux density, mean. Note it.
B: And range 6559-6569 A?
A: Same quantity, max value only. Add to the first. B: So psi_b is 14.5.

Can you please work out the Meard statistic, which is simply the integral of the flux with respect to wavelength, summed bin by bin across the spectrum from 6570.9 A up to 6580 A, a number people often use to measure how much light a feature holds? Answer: 59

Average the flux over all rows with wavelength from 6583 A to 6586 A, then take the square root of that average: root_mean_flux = 2.7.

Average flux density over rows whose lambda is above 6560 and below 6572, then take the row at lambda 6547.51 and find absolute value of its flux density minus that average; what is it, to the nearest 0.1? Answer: 0.2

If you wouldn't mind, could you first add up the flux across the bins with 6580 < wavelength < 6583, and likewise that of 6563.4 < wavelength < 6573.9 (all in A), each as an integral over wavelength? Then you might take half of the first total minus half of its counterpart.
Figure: -22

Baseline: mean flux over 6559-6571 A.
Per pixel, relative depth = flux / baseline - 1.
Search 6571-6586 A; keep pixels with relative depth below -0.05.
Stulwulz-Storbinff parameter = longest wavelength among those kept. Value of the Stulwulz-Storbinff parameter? 6574.70 A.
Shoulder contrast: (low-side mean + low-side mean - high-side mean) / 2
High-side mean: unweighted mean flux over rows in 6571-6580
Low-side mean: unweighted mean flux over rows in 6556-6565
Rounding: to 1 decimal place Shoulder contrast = 3.6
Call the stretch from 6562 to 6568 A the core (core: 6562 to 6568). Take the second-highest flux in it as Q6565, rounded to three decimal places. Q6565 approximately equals 7.173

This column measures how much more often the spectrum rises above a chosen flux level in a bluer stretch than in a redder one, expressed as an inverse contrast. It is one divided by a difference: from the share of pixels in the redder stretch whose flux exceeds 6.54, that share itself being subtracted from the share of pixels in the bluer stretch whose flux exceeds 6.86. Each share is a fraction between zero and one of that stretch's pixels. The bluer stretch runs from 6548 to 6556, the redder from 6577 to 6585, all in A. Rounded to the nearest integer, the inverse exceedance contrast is -1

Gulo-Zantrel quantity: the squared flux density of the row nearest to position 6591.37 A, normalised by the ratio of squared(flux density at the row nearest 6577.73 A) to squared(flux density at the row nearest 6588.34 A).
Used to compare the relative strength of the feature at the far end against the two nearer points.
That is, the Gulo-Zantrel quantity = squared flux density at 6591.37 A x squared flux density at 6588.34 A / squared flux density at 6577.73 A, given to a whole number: 10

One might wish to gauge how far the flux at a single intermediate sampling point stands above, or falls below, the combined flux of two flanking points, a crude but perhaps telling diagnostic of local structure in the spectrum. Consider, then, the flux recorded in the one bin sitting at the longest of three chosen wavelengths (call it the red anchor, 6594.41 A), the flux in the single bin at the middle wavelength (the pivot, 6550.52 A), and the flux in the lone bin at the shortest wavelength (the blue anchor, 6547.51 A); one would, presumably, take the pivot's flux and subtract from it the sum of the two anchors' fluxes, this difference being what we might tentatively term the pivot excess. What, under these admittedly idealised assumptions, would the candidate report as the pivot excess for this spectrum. -5.9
